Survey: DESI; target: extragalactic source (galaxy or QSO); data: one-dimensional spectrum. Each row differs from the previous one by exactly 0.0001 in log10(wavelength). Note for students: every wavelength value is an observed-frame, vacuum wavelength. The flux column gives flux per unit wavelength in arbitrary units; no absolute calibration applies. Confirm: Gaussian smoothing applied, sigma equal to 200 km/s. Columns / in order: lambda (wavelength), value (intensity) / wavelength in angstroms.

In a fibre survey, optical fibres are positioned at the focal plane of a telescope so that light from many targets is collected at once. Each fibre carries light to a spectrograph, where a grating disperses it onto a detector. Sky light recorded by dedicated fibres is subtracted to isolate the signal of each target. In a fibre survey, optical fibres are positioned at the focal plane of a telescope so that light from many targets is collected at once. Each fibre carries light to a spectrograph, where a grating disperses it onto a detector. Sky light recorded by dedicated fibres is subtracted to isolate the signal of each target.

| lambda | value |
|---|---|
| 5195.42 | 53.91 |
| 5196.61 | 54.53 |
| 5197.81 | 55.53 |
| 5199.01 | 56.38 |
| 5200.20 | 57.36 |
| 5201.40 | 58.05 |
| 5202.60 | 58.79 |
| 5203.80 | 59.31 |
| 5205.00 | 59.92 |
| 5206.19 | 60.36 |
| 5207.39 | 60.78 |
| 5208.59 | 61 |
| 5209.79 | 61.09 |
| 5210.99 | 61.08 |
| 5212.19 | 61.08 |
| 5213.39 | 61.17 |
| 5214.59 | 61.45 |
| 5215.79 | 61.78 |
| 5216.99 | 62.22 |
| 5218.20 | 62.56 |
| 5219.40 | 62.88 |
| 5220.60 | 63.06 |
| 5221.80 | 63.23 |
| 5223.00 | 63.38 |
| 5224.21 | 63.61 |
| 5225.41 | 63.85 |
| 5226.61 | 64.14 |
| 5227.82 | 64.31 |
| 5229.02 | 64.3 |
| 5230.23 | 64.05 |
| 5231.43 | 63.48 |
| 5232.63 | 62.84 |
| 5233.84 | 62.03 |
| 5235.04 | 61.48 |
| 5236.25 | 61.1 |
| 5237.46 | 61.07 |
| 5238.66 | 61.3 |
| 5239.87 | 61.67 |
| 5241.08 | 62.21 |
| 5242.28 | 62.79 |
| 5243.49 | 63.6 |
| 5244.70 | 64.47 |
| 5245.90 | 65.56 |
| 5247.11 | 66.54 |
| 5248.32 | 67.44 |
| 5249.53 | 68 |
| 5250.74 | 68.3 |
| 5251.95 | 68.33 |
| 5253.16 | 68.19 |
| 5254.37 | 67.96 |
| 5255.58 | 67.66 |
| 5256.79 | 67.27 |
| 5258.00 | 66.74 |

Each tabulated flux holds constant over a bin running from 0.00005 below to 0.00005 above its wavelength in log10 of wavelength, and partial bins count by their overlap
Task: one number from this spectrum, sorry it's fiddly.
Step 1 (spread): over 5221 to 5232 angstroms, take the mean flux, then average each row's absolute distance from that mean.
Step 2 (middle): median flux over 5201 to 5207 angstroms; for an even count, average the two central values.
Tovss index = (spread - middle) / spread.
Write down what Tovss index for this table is -169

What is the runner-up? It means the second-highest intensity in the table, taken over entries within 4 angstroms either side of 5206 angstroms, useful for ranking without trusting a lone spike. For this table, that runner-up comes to 61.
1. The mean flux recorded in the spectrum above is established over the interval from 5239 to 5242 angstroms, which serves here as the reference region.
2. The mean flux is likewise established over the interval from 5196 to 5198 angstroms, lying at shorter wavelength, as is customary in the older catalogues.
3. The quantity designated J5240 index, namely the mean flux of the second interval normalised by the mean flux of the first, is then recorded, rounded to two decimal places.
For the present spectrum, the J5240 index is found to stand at 0.89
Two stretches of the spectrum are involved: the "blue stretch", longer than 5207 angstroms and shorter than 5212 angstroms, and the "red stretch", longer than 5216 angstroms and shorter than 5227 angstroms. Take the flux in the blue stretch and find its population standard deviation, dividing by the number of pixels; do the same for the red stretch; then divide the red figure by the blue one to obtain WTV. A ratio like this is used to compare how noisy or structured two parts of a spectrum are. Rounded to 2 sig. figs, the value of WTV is 4.6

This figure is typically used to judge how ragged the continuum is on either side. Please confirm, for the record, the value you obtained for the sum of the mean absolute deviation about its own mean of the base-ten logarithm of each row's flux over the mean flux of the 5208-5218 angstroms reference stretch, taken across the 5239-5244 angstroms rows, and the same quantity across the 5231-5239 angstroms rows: 0.010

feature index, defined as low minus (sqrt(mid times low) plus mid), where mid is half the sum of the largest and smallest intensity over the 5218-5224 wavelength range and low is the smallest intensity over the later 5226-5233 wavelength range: -63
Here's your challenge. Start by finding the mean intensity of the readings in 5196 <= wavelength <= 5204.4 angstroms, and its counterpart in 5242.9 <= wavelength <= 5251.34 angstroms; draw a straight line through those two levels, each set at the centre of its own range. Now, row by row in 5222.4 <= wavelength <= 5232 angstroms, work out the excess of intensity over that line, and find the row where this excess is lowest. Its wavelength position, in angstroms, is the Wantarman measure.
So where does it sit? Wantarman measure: 5231.43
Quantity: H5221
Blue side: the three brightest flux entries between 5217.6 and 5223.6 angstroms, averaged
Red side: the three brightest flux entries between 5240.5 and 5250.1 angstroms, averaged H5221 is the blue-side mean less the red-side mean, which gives -4.1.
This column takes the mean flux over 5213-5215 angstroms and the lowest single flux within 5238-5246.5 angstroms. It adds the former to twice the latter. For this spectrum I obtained 184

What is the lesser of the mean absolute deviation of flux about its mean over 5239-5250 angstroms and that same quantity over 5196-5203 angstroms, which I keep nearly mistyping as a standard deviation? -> 1.3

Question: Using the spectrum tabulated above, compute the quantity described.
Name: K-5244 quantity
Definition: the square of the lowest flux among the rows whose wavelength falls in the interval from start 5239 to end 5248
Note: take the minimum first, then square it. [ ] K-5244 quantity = 3803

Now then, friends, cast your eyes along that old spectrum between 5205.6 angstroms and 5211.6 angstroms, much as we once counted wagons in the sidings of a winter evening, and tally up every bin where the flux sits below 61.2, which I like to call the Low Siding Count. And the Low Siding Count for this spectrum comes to 5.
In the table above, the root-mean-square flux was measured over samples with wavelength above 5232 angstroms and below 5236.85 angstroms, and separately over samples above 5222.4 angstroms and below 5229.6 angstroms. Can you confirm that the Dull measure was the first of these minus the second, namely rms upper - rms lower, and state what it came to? -2.1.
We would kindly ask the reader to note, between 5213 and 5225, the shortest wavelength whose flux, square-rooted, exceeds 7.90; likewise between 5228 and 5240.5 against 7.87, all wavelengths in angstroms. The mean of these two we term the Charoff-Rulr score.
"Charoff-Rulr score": 5223.6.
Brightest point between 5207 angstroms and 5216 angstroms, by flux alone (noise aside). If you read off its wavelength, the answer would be 5215.79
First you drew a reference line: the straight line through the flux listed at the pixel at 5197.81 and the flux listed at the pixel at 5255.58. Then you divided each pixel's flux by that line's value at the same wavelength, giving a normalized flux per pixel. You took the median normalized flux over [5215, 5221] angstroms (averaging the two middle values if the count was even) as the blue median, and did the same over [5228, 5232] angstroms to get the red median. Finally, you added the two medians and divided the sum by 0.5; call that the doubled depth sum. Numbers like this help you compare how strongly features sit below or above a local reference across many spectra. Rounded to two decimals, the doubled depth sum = 4.15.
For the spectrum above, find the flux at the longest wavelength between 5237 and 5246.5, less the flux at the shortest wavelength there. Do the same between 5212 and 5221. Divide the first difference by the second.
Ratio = 2.3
